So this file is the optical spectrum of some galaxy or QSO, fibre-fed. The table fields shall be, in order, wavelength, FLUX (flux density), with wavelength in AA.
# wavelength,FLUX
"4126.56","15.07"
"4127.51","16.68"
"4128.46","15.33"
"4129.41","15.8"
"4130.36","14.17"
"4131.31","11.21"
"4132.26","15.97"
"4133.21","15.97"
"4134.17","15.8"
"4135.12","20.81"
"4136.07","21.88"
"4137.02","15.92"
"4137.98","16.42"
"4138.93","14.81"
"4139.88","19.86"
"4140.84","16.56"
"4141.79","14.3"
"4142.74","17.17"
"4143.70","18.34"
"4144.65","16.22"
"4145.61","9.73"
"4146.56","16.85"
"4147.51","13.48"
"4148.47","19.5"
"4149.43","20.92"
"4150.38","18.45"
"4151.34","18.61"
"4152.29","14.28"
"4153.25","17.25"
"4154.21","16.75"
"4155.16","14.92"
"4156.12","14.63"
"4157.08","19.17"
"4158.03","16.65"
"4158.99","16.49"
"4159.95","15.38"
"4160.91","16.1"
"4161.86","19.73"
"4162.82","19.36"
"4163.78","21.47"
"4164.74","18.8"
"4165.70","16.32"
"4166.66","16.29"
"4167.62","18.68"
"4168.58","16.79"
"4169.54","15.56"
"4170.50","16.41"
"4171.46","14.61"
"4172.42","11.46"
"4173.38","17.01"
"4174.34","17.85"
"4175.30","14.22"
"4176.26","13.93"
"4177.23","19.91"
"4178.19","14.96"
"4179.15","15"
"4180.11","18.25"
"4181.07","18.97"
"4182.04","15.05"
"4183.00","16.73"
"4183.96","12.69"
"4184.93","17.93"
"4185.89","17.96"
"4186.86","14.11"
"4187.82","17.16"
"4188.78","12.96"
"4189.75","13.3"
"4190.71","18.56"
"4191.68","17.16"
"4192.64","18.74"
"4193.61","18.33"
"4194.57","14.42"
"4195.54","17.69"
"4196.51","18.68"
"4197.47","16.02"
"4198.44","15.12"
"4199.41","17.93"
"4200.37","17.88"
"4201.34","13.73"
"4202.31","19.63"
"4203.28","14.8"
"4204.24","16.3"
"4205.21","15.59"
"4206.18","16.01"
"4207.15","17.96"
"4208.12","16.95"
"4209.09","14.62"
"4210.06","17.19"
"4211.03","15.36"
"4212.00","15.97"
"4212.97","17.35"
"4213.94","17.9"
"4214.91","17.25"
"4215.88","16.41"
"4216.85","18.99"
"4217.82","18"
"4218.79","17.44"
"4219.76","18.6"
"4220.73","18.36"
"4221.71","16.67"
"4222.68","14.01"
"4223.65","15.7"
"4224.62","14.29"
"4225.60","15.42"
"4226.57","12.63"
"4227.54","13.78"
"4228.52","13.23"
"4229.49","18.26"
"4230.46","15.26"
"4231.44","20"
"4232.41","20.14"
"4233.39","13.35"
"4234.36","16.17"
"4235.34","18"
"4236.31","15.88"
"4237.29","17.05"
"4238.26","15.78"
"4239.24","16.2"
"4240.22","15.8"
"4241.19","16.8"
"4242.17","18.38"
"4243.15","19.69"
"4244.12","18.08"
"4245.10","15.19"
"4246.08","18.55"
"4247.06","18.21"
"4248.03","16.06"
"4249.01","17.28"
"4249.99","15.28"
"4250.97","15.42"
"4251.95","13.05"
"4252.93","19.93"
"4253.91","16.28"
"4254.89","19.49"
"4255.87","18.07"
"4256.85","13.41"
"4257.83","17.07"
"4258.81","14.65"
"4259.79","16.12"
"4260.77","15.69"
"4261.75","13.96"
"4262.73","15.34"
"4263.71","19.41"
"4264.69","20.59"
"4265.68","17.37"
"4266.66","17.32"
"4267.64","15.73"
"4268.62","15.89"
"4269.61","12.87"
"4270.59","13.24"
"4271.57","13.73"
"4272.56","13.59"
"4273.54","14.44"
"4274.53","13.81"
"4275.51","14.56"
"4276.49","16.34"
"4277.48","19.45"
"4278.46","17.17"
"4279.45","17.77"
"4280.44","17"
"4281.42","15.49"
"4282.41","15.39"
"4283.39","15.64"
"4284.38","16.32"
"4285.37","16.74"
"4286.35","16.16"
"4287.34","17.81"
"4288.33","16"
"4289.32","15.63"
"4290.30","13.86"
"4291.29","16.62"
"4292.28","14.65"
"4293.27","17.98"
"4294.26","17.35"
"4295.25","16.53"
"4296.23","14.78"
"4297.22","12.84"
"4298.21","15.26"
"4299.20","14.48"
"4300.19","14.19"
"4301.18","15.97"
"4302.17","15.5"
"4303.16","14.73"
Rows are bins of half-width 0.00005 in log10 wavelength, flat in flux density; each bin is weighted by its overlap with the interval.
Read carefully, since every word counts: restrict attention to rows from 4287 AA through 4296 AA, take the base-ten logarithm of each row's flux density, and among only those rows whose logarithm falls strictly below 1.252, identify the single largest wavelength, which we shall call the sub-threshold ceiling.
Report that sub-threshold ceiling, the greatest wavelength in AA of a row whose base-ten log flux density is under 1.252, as 4295.25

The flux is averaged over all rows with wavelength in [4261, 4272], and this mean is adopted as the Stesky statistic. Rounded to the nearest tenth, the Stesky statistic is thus 16.0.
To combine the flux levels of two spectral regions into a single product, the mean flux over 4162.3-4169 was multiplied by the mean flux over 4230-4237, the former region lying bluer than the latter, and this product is 310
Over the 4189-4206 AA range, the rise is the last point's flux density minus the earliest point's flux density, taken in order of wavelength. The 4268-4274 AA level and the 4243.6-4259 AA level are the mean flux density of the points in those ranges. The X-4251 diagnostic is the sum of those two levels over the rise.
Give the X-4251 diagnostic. 13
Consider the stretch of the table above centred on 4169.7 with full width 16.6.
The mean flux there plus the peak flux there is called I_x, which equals 38.4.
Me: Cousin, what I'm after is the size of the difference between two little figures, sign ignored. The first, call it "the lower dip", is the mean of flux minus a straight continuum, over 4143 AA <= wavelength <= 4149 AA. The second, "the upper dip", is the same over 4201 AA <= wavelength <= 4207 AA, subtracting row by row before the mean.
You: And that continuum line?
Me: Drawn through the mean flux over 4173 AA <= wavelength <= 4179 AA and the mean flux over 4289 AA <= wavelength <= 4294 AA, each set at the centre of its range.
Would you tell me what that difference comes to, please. 0.6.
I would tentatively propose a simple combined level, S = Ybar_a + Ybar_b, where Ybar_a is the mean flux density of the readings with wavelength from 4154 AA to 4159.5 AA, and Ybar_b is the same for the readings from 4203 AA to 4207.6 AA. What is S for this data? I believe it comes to 32.6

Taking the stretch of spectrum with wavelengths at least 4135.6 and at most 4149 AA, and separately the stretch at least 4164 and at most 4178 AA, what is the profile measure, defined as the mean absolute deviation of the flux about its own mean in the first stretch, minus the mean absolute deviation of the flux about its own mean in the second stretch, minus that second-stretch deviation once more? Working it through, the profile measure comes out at -1.2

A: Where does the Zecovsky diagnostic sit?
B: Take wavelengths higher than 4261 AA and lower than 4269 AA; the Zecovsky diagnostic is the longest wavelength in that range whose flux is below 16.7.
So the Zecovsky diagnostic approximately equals 4268.62 AA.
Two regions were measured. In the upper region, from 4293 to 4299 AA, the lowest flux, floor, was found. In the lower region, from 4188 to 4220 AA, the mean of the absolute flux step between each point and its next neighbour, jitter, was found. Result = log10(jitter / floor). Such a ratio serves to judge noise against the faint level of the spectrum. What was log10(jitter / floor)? -0.835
